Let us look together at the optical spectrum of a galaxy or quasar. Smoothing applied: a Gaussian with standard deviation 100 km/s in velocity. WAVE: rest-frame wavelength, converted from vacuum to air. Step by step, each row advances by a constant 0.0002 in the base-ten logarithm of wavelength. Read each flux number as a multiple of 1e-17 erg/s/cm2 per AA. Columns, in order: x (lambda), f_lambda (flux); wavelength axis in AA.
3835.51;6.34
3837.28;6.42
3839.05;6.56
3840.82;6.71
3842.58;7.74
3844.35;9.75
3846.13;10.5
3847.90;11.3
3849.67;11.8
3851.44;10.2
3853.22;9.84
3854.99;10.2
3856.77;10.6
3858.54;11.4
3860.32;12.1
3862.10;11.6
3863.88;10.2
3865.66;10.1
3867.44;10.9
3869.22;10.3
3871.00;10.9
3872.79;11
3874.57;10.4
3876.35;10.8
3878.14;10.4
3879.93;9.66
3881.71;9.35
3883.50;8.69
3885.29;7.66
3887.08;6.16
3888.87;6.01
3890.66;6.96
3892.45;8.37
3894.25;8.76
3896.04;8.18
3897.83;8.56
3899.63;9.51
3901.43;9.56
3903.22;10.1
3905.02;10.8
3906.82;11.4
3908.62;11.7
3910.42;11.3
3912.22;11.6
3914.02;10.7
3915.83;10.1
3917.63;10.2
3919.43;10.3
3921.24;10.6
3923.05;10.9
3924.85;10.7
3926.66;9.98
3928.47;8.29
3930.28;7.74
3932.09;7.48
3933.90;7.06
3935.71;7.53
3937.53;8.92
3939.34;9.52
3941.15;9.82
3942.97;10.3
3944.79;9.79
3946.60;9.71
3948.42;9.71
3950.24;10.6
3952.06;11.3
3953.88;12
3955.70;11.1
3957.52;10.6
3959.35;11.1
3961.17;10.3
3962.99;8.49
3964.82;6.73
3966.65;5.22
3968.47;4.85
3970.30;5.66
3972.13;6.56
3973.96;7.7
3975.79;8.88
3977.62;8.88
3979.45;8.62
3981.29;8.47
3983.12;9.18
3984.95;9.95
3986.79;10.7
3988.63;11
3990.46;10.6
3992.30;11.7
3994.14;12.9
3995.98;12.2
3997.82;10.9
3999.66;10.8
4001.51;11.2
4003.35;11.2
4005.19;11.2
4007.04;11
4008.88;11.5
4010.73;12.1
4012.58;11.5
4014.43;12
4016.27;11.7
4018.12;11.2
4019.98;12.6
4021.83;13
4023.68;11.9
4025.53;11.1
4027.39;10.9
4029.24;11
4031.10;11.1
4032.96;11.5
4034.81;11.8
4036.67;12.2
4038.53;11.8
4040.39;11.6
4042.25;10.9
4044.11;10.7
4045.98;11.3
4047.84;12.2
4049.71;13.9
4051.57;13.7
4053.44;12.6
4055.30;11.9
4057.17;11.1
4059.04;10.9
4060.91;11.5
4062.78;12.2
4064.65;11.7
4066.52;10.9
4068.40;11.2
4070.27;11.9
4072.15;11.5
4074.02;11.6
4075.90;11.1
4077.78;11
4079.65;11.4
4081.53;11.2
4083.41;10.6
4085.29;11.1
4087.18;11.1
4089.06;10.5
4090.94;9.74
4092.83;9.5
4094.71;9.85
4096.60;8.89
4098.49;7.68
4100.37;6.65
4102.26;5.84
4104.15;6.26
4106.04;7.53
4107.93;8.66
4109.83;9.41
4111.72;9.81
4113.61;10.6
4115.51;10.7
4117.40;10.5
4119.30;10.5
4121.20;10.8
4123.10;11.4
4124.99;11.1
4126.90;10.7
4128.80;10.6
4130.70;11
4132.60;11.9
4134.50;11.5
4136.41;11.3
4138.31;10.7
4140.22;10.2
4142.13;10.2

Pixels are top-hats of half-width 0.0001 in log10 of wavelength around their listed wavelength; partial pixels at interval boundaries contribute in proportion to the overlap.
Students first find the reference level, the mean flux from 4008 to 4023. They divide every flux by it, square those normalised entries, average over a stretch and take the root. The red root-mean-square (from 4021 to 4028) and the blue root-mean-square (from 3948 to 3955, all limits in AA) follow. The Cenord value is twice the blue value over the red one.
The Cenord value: 1.9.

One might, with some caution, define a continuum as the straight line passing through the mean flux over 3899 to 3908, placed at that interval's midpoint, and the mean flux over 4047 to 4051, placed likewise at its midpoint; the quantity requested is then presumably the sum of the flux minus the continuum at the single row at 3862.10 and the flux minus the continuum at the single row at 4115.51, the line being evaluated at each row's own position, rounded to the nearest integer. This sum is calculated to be -2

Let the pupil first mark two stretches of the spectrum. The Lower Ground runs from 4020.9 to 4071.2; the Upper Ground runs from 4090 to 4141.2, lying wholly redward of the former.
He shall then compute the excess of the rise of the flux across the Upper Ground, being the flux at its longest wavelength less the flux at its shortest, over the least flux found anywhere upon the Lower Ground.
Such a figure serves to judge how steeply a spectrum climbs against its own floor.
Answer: -10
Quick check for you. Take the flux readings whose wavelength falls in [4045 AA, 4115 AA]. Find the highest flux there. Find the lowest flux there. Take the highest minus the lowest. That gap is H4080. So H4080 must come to 8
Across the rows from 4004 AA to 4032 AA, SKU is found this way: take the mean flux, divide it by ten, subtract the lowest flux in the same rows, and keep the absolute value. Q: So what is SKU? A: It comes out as 10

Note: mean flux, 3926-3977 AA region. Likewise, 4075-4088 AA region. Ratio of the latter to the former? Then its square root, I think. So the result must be 1.12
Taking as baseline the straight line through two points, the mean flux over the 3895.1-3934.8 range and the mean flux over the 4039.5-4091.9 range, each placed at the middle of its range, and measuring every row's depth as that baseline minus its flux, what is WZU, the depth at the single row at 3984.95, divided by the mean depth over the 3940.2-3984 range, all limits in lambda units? 0.5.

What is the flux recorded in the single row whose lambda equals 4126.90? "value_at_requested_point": 10.7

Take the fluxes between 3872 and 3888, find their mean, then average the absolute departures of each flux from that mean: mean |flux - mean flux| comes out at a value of 1.2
